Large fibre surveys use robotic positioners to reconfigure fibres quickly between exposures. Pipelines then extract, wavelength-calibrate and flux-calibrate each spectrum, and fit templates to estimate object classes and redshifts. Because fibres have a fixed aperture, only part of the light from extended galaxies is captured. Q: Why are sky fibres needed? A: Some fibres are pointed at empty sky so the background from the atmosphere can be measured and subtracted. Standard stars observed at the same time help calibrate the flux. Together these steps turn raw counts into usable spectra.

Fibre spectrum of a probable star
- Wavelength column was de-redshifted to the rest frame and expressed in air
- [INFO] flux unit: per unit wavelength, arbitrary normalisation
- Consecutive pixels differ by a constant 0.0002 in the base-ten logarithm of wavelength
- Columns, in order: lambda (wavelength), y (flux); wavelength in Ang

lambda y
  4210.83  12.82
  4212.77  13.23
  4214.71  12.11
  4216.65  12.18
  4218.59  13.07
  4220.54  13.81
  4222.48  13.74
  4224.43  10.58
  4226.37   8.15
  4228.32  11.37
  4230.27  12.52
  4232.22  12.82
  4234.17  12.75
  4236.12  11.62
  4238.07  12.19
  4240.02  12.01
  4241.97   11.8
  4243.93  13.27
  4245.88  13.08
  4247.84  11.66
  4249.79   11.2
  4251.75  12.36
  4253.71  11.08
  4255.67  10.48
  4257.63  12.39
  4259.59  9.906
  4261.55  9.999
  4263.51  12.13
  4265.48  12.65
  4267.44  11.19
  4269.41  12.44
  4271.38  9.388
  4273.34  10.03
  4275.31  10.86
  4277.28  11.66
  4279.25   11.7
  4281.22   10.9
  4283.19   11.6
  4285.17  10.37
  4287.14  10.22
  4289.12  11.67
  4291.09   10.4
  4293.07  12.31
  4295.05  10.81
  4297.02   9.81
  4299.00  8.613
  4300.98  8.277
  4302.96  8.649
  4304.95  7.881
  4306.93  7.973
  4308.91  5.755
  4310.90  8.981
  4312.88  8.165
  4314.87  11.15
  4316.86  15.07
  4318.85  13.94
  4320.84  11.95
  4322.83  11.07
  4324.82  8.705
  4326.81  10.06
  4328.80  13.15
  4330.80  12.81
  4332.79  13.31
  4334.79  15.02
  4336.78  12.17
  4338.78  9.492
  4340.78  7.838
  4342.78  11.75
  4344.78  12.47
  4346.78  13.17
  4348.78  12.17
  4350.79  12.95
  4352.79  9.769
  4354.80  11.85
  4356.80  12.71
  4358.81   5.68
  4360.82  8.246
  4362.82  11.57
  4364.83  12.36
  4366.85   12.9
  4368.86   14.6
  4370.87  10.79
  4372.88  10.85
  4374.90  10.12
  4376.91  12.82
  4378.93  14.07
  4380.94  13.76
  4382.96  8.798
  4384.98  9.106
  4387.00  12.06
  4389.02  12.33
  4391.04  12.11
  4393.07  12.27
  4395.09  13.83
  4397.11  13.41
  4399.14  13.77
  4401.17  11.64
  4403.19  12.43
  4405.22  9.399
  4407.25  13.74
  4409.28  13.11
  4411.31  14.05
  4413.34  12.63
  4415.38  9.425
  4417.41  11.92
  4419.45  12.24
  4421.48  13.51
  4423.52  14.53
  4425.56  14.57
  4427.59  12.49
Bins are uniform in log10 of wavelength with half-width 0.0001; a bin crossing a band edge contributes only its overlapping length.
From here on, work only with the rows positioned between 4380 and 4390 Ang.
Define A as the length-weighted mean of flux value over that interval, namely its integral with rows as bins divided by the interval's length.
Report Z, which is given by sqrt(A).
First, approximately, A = 11.2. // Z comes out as 3.34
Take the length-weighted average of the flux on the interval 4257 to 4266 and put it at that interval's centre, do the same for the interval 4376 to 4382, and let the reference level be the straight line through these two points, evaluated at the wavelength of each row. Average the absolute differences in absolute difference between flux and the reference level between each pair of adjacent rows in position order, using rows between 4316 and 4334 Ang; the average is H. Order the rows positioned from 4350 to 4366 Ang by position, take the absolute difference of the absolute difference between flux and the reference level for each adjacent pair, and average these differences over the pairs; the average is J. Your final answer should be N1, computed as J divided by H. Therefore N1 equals 2.3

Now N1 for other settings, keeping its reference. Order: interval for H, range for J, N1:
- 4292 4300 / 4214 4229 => 1.3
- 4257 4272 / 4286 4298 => 1.9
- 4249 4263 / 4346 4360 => 4.0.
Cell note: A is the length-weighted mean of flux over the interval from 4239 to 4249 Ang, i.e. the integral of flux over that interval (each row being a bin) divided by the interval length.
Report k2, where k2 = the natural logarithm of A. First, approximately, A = 12.3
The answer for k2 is 2.51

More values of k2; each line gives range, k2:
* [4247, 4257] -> 2.43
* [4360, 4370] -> 2.48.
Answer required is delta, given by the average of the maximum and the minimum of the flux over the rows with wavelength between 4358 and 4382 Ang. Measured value 10.1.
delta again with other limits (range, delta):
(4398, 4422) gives 11.7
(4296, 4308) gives 8.8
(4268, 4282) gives 10.9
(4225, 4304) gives 10.7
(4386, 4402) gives 12.7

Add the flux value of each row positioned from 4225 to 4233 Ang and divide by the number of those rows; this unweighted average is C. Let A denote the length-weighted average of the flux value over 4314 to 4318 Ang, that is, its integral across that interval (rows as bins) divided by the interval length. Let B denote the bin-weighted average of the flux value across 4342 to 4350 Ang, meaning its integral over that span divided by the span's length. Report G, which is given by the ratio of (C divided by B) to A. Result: 0.068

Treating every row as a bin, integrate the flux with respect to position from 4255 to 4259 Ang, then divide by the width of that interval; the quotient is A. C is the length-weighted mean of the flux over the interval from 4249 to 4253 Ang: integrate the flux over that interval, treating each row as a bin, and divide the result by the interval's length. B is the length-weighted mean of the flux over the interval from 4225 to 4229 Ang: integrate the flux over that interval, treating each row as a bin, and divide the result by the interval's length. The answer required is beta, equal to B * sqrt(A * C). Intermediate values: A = 11.4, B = 10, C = 11.7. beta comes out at 112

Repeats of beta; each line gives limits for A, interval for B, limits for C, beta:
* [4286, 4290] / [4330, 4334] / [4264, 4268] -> 151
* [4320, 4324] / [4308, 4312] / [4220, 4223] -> 93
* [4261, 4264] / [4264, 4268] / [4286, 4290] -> 132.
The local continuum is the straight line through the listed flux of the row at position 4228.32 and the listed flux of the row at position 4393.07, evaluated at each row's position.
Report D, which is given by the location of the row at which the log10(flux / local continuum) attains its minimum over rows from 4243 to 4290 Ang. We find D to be 4271.38 Ang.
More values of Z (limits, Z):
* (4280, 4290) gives 3.31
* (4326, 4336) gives 3.59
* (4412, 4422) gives 3.45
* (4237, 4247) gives 3.53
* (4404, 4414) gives 3.55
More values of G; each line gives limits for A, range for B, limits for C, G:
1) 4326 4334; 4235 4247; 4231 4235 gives 0.083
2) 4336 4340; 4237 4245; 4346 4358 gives 0.093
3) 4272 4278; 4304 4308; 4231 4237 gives 0.146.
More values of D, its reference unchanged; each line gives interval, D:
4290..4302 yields 4300.98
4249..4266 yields 4259.59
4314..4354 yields 4340.78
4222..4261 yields 4226.37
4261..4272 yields 4271.38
